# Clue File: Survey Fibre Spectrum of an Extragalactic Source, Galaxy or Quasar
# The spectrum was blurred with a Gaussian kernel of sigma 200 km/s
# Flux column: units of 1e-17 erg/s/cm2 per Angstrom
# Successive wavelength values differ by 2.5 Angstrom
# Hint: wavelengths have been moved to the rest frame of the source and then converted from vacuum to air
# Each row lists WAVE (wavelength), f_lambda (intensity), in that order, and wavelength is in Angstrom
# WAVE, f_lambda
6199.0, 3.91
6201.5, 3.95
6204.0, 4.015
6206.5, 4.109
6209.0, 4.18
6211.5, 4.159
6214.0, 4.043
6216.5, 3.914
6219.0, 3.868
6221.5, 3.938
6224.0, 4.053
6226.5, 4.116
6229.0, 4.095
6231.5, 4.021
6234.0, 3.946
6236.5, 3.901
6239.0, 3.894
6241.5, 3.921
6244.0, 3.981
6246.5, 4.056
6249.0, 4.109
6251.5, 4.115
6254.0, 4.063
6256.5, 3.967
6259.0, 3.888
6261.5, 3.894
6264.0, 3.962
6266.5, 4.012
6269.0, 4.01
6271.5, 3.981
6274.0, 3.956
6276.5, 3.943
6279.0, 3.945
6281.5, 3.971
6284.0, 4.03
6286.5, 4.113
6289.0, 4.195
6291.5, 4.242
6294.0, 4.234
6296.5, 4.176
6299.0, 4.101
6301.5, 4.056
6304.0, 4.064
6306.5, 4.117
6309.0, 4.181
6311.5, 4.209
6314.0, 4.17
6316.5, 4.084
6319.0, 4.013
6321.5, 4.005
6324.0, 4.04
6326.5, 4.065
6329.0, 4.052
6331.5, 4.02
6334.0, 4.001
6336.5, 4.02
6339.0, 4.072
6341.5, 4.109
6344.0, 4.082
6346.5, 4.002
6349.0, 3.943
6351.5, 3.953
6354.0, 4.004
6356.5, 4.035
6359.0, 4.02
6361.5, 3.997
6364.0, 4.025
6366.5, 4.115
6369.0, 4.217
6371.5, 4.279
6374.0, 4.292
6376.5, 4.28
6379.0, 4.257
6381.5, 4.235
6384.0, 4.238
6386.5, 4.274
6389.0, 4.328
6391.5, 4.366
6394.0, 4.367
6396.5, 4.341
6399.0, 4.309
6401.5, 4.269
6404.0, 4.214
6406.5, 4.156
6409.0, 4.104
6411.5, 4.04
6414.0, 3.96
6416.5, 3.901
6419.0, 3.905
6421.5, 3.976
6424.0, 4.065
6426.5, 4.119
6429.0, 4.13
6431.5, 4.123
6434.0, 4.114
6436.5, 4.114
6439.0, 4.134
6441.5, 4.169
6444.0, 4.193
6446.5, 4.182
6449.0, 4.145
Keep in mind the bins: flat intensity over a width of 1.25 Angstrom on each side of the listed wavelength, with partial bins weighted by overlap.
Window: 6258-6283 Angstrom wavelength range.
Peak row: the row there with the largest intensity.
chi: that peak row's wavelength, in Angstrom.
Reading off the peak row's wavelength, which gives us 6266.5 Angstrom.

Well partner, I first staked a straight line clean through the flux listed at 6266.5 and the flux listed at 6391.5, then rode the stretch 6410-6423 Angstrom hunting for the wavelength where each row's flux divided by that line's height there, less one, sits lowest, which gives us 6419.0 Angstrom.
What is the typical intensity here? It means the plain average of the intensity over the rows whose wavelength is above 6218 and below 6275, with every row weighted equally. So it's 3.99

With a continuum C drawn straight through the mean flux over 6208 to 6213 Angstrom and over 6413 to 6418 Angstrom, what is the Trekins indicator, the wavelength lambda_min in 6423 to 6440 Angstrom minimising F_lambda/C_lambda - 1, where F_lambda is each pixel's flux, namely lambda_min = 6424.0 Angstrom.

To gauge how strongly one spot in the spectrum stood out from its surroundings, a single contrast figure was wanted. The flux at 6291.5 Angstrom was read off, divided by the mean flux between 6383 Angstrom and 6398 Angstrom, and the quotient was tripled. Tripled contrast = 2.95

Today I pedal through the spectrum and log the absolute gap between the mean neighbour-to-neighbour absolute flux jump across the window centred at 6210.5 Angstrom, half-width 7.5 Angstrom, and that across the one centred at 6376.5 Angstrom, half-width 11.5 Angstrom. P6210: 0.052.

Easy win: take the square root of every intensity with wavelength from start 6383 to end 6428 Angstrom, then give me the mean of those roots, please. 2.04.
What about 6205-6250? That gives 2.00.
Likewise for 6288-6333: 2.03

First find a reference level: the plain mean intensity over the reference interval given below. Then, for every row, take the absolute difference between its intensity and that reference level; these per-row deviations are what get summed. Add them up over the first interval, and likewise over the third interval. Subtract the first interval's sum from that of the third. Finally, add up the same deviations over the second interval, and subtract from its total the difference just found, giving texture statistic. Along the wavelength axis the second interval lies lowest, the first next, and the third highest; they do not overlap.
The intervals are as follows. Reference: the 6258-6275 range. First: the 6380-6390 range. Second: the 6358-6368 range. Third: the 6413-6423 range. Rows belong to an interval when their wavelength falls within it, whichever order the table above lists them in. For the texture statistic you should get 1.4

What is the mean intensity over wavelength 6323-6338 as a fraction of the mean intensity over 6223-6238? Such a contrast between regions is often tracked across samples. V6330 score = 1.00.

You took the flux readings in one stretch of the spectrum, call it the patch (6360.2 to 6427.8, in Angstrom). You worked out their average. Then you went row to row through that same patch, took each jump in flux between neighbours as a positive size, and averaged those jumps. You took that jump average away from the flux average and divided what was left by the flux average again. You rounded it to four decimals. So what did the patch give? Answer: 0.9892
